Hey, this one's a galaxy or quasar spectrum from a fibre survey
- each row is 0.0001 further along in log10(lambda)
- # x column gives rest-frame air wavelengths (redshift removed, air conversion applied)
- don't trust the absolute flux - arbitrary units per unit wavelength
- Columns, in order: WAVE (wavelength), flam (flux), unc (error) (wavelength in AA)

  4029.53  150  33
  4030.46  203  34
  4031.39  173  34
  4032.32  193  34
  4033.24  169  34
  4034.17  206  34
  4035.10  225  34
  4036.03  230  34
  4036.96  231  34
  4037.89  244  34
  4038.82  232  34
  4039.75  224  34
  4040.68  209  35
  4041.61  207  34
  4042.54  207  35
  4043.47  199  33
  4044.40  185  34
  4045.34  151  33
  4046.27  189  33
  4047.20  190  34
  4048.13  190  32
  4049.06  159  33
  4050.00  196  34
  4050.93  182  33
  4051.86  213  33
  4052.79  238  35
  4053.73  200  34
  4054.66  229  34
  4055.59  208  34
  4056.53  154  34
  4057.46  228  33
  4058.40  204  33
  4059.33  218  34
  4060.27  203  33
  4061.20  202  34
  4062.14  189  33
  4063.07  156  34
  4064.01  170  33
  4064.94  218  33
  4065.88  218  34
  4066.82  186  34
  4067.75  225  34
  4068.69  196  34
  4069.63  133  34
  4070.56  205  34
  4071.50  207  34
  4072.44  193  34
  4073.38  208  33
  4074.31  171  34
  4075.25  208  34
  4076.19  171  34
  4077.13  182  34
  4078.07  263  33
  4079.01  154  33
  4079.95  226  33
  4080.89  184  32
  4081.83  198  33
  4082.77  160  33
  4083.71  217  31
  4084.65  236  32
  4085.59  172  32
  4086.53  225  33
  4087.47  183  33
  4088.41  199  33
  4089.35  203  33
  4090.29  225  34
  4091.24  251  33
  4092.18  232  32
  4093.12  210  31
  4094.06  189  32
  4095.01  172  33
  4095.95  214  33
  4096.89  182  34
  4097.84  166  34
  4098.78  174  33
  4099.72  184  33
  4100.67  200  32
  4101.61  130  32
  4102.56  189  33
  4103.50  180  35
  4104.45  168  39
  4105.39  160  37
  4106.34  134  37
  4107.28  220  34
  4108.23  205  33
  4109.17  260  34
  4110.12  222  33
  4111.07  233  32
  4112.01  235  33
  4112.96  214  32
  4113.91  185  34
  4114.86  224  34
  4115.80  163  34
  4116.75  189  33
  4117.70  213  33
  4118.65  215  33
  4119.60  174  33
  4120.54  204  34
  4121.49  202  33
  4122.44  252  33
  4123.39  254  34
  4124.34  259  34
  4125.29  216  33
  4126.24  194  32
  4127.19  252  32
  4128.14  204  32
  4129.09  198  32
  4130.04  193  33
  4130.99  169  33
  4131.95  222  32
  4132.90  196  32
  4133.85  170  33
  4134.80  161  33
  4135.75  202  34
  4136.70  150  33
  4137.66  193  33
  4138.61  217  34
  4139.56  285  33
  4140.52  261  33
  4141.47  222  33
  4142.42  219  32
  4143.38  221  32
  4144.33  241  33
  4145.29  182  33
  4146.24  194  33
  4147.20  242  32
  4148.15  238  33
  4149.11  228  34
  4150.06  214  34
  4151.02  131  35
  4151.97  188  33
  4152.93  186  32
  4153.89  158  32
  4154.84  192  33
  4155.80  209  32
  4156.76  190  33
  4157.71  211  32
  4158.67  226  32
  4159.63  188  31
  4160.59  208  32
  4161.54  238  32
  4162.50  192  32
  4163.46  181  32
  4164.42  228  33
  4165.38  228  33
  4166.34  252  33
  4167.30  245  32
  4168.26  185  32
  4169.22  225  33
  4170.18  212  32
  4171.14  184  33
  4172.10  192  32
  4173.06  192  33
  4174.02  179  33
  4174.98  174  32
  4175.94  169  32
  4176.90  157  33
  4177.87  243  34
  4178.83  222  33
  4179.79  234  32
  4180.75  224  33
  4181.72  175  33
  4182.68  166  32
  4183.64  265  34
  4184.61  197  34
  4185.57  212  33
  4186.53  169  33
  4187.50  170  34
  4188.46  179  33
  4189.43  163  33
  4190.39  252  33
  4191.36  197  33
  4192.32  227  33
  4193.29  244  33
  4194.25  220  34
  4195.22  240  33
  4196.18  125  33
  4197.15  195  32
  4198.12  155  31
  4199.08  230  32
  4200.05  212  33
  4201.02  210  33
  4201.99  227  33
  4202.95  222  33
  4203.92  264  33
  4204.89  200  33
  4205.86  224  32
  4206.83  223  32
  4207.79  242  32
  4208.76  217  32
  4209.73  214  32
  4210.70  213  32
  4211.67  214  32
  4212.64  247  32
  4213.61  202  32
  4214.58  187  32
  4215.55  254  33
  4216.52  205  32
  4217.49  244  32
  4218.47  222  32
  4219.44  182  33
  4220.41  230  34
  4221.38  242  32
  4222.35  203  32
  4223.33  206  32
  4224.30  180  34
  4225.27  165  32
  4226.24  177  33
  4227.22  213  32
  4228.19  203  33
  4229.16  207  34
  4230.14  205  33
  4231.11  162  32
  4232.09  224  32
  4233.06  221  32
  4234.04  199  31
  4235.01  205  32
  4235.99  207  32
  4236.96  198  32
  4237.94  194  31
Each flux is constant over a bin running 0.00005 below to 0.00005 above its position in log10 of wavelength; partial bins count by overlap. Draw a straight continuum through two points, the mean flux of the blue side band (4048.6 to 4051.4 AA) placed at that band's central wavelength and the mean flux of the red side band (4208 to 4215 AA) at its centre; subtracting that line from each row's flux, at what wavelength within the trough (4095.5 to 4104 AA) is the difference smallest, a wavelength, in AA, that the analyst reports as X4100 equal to 4101.61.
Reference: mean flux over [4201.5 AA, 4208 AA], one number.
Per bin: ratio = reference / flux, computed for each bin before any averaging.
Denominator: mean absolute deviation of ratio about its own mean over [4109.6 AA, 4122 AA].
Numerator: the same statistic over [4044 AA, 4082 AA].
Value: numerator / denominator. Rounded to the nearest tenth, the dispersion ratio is 1.3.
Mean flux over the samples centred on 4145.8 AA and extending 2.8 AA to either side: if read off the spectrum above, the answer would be 220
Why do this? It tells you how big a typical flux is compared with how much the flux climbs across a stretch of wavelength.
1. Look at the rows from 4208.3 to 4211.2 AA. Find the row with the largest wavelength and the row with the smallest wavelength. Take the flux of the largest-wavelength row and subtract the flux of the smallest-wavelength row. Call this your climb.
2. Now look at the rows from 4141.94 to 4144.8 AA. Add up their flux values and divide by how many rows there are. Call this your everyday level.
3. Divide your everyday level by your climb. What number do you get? -57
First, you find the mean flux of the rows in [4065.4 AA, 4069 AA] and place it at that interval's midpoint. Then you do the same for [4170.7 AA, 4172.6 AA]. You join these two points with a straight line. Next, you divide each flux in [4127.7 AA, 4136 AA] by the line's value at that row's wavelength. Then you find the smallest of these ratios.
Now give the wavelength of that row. 4134.80 AA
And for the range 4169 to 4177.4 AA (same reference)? 4176.90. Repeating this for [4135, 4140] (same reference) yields 4136.70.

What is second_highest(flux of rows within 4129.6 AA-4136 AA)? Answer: 202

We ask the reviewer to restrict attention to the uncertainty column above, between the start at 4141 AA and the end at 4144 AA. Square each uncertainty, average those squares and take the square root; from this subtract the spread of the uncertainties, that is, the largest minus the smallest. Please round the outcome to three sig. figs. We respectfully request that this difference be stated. 31.3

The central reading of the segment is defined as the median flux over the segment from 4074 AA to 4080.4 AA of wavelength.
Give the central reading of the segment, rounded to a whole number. 182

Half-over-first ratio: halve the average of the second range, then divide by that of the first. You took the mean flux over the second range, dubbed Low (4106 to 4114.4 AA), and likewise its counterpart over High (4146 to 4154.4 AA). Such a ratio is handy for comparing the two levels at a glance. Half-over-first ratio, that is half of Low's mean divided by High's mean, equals 0.54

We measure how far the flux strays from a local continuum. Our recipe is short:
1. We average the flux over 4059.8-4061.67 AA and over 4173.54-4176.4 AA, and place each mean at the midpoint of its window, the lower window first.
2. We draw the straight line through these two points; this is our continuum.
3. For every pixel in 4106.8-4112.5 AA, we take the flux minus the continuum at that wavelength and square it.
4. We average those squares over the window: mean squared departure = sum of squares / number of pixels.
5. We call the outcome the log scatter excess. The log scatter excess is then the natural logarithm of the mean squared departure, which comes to 7.5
